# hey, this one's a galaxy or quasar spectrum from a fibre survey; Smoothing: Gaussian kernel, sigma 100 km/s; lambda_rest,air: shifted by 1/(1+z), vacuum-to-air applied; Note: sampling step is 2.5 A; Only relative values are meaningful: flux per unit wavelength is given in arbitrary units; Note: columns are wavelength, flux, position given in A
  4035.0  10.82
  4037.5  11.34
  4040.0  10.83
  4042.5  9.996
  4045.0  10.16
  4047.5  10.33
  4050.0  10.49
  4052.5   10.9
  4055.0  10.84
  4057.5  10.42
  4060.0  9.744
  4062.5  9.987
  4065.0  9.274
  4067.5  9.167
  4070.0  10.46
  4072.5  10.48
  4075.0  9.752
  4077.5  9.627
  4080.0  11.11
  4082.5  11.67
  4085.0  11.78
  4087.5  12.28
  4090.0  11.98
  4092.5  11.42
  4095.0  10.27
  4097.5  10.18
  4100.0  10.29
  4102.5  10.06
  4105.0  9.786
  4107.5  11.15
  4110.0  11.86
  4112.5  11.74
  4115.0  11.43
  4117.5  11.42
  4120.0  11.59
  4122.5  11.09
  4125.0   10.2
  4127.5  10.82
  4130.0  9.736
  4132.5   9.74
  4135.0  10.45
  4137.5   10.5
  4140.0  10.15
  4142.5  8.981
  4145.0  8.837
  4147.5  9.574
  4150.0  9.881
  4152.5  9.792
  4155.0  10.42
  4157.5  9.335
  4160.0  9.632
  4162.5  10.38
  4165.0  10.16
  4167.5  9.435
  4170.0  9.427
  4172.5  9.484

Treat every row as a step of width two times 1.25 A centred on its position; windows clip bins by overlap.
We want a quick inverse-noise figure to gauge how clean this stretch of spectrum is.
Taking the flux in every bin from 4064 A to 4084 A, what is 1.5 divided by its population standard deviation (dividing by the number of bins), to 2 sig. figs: 1.8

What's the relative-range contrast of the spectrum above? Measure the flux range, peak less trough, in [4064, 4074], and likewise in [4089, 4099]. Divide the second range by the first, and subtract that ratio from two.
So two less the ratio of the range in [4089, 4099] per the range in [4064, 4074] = 0.63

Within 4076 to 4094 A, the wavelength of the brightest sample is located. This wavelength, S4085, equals 4087.5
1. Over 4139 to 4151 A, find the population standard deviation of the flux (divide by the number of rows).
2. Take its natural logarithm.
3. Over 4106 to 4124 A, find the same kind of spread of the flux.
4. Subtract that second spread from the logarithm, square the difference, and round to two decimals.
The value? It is 0.89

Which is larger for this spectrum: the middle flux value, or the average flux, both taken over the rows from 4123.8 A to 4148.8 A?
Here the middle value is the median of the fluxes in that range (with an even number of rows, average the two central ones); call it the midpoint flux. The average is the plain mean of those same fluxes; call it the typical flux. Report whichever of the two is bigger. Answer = 9.9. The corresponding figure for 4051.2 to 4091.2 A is 10.6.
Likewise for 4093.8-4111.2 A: 10.5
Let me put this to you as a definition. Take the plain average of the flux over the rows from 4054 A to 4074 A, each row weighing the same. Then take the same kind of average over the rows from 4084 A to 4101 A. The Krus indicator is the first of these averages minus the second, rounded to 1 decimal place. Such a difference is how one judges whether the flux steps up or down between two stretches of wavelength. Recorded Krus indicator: -1.1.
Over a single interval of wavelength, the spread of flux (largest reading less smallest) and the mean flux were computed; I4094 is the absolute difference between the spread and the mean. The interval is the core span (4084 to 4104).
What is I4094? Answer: 8.8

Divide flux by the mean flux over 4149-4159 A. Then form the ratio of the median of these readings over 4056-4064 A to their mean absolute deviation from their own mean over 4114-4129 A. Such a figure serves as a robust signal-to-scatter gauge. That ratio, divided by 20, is 1.3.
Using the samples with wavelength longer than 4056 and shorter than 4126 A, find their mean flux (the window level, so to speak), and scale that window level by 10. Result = 107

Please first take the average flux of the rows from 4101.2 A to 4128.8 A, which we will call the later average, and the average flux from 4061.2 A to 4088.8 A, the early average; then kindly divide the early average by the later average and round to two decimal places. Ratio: 0.95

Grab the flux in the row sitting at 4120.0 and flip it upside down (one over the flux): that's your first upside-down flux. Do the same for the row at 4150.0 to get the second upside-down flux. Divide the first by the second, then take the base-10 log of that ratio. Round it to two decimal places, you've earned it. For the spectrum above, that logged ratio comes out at -0.07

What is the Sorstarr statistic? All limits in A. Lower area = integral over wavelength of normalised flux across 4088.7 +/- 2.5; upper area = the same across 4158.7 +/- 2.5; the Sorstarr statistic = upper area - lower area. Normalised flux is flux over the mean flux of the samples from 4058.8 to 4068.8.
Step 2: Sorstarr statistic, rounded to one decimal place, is -1.4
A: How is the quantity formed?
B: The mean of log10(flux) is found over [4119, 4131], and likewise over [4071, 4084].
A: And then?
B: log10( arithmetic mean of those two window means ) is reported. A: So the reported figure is 0.011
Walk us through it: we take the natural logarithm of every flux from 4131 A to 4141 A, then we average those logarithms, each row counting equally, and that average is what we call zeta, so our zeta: 2.32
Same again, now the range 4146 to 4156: 2.29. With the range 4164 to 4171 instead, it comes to 2.27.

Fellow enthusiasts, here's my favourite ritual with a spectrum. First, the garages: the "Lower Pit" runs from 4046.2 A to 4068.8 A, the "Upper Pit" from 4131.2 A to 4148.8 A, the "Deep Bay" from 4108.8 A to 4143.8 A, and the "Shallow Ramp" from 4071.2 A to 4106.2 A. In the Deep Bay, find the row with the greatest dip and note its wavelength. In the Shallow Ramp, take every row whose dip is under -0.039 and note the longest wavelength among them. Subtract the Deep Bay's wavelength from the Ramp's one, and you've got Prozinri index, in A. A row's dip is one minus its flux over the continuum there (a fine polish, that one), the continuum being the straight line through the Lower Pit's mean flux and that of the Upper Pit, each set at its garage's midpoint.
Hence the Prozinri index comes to -50.0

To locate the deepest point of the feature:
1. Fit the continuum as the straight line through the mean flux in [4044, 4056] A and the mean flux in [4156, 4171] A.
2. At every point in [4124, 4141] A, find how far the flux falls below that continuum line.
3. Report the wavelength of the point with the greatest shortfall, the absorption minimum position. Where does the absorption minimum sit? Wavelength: 4130.0 A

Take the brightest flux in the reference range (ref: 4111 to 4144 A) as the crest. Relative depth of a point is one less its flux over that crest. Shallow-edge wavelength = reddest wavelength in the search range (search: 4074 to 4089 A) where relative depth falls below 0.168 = 4087.5 A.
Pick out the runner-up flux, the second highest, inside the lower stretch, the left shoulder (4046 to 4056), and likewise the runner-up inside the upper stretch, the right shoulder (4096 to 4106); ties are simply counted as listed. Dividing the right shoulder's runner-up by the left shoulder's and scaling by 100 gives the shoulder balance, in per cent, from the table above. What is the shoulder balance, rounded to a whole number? 94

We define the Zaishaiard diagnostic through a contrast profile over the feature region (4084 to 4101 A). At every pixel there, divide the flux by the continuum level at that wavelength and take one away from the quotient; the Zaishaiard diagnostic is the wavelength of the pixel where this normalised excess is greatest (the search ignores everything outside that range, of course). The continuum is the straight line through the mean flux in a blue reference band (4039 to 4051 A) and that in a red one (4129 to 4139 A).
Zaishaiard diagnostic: 4087.5 A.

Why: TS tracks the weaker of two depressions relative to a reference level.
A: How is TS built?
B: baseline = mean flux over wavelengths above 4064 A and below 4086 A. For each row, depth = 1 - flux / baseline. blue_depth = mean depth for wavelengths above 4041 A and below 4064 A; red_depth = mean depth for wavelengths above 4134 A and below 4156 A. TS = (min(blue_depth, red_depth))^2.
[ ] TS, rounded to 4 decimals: 0.0000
